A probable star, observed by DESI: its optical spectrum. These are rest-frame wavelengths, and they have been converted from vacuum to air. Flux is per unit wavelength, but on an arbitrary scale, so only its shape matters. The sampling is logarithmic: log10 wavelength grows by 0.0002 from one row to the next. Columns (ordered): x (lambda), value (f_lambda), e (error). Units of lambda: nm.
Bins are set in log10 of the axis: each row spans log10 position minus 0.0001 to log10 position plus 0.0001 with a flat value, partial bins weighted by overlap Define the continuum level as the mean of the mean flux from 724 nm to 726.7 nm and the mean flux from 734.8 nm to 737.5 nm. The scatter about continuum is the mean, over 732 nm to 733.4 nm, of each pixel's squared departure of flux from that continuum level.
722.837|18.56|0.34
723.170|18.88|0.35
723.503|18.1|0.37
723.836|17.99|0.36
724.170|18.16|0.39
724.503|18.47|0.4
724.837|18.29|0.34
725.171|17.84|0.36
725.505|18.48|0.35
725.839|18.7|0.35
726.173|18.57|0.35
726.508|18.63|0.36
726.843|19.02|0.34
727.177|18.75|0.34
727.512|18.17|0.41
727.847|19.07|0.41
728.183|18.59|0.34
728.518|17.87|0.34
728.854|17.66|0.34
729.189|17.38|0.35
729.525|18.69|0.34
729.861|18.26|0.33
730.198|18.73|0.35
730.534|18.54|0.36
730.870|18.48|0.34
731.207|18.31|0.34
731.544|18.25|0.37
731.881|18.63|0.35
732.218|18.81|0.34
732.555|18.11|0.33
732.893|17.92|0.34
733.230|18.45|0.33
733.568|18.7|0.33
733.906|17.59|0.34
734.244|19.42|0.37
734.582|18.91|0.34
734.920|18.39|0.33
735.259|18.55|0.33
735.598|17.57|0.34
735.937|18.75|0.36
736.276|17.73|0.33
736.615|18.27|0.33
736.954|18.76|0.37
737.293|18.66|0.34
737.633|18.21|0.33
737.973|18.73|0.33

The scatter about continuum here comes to 0.12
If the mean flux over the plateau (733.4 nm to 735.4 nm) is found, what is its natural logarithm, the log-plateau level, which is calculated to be 2.92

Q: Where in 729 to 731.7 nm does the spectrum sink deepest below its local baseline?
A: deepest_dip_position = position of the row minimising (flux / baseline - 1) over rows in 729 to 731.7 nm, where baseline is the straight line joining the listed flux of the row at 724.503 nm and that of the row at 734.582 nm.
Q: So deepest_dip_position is 729.189 nm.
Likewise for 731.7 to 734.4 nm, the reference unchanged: 733.906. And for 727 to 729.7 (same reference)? 729.189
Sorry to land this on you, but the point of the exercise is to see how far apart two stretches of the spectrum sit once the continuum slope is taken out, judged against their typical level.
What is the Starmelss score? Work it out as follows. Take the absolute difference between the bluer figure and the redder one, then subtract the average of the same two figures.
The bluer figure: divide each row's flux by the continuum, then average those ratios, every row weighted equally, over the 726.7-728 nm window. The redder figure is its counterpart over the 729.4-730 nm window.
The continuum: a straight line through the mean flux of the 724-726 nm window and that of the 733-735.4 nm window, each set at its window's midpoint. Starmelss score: -0.992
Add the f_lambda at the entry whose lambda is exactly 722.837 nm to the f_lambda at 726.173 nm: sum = 37.1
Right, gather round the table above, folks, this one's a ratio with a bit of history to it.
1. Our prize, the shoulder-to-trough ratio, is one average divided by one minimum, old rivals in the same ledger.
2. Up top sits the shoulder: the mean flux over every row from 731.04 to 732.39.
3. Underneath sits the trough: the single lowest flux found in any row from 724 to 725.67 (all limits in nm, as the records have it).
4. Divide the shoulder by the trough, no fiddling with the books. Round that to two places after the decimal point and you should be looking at 1.04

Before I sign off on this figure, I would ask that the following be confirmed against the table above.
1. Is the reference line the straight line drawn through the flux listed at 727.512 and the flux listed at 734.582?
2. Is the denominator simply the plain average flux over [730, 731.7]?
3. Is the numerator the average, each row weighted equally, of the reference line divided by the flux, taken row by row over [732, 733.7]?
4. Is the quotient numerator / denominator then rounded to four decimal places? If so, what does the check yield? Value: 0.0552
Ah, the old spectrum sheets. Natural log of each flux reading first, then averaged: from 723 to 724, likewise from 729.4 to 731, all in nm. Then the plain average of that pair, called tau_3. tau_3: 2.914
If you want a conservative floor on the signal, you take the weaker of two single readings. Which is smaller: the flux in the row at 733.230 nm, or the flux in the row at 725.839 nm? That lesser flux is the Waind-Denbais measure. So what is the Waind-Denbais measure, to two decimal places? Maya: 18.45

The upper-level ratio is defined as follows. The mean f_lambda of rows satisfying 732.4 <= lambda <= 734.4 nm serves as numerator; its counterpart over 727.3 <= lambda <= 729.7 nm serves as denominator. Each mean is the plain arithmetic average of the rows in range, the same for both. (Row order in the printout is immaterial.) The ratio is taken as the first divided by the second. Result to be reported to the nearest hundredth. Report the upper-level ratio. 1.01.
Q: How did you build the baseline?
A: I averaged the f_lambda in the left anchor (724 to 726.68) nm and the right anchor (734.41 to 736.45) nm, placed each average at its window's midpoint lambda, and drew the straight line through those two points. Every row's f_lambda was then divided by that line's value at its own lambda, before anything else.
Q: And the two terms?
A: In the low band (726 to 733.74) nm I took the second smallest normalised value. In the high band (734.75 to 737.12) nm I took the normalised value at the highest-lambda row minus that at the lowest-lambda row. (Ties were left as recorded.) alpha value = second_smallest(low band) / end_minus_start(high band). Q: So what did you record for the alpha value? 46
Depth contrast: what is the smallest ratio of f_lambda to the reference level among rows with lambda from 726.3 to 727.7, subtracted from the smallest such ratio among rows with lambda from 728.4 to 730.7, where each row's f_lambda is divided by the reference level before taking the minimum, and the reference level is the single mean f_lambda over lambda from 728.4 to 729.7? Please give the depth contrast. -0.044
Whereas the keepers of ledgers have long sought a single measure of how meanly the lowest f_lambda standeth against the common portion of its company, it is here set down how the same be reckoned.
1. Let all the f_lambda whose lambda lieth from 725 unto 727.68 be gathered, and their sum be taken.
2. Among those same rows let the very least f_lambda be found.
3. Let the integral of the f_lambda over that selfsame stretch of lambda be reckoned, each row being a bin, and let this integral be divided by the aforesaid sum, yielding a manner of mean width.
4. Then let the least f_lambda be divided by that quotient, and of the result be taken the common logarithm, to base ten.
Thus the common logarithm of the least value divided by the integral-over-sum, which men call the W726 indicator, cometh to 1.73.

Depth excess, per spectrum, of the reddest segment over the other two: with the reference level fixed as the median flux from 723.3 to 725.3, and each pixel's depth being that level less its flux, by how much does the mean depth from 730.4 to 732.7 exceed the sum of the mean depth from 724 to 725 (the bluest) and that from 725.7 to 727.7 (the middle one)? 0.370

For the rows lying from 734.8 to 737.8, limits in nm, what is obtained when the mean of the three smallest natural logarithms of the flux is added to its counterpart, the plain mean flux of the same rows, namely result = 21.2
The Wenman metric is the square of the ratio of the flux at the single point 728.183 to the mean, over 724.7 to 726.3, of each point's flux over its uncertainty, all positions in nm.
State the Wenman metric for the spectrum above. 0.125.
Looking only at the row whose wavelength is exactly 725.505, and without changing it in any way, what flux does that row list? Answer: 18.48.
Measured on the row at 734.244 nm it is 19.42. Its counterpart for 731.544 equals 18.25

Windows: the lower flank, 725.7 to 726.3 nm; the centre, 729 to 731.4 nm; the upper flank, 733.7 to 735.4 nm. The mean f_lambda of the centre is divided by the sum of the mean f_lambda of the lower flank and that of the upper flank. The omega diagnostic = 0.493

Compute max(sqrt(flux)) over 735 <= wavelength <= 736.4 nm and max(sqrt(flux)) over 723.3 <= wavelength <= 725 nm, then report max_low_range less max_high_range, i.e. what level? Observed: -0.03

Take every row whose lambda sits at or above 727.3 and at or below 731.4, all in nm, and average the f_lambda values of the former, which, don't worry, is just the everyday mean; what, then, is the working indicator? 18.3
